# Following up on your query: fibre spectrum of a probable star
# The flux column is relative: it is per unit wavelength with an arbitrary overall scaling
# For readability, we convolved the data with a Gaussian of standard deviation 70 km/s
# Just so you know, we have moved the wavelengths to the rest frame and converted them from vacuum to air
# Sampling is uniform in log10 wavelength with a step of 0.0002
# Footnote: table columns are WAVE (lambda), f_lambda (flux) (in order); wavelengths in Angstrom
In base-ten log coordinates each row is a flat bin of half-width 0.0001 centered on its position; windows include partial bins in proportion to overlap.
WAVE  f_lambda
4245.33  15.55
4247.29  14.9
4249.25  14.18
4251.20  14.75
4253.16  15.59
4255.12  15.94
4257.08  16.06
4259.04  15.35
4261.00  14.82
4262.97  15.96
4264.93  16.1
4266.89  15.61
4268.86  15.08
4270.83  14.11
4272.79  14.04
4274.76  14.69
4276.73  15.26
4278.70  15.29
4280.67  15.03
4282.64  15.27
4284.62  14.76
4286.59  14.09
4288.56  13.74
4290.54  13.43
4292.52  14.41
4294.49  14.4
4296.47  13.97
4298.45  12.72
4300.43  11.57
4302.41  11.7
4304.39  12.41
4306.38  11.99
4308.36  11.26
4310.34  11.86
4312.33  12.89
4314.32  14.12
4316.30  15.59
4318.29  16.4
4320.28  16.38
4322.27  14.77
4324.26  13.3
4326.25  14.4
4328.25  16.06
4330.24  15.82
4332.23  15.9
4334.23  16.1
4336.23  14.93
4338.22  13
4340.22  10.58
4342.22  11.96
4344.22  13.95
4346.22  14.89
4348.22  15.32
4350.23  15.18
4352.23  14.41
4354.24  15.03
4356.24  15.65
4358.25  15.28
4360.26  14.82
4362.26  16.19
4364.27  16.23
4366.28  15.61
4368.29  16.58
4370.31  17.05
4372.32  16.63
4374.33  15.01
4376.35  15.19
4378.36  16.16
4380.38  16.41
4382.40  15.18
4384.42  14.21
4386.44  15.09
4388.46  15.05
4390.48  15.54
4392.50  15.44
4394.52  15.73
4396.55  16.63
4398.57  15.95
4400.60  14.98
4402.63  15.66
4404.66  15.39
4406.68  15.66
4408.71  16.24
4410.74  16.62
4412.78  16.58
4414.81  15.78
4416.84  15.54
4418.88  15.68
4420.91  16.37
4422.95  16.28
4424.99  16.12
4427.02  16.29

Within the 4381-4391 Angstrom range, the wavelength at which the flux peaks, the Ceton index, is 4390.48 Angstrom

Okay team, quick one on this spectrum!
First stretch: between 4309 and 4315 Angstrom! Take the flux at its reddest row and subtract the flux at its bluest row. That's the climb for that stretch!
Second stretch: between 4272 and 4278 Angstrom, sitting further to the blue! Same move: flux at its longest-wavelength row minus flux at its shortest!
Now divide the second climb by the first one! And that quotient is 0.5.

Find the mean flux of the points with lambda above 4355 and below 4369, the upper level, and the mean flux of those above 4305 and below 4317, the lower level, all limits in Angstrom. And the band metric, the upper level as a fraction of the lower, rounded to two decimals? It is 1.22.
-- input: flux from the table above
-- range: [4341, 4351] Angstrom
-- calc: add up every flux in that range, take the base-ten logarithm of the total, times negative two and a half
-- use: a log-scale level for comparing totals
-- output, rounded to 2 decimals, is -4.63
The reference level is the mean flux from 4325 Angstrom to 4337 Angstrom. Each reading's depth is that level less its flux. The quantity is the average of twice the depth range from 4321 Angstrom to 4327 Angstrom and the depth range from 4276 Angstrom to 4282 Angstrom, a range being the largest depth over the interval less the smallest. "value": 1.6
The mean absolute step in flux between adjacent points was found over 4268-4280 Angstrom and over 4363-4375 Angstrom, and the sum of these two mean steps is 1.28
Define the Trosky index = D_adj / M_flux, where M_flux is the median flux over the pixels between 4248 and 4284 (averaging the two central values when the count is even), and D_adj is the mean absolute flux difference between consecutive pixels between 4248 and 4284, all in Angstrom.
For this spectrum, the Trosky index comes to 0.032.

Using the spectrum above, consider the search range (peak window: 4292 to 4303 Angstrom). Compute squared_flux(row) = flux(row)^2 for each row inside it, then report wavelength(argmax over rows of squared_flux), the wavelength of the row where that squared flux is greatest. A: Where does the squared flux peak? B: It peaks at 4292.52 Angstrom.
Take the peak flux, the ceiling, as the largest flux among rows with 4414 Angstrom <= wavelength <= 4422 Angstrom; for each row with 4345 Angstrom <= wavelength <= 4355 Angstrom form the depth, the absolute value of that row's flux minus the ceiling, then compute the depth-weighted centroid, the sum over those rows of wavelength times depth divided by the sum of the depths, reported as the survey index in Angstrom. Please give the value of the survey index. 4350.4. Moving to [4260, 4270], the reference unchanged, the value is 4264.9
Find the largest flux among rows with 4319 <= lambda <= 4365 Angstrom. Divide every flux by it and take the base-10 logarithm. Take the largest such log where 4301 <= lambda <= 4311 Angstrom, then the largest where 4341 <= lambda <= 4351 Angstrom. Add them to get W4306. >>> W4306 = -0.15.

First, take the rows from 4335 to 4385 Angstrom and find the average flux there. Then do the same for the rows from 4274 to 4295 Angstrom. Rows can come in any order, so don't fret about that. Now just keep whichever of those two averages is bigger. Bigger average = 15.0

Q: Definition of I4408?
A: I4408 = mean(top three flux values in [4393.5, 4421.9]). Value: 16.6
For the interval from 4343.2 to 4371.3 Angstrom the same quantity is 16.6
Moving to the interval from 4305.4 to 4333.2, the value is 16.3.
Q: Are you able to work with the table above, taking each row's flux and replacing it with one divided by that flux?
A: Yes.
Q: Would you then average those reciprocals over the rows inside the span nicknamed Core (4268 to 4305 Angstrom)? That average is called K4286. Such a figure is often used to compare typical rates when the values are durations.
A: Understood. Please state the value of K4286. 0.0719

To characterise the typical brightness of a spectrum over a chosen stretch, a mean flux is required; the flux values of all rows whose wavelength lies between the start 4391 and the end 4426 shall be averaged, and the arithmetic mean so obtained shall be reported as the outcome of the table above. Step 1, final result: 15.9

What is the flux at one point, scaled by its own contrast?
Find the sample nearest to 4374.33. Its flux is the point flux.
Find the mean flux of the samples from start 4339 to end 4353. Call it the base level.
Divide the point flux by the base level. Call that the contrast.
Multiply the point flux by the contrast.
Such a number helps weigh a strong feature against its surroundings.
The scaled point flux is 16.4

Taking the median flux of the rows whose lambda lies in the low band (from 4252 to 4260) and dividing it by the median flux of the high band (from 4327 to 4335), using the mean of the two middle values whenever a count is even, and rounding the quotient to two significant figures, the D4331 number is 0.99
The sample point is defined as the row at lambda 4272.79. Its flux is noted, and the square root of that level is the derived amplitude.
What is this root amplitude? 3.75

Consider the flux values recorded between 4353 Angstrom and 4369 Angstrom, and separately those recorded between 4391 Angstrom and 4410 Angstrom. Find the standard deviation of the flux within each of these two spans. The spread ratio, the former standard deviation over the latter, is 1.3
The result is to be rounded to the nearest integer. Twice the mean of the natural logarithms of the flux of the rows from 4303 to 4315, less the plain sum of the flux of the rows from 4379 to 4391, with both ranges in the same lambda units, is -86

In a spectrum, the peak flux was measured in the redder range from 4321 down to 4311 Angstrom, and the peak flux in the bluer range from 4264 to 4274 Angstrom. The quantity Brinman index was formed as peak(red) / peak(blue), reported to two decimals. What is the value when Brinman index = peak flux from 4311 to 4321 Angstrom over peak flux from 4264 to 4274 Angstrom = 1.02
